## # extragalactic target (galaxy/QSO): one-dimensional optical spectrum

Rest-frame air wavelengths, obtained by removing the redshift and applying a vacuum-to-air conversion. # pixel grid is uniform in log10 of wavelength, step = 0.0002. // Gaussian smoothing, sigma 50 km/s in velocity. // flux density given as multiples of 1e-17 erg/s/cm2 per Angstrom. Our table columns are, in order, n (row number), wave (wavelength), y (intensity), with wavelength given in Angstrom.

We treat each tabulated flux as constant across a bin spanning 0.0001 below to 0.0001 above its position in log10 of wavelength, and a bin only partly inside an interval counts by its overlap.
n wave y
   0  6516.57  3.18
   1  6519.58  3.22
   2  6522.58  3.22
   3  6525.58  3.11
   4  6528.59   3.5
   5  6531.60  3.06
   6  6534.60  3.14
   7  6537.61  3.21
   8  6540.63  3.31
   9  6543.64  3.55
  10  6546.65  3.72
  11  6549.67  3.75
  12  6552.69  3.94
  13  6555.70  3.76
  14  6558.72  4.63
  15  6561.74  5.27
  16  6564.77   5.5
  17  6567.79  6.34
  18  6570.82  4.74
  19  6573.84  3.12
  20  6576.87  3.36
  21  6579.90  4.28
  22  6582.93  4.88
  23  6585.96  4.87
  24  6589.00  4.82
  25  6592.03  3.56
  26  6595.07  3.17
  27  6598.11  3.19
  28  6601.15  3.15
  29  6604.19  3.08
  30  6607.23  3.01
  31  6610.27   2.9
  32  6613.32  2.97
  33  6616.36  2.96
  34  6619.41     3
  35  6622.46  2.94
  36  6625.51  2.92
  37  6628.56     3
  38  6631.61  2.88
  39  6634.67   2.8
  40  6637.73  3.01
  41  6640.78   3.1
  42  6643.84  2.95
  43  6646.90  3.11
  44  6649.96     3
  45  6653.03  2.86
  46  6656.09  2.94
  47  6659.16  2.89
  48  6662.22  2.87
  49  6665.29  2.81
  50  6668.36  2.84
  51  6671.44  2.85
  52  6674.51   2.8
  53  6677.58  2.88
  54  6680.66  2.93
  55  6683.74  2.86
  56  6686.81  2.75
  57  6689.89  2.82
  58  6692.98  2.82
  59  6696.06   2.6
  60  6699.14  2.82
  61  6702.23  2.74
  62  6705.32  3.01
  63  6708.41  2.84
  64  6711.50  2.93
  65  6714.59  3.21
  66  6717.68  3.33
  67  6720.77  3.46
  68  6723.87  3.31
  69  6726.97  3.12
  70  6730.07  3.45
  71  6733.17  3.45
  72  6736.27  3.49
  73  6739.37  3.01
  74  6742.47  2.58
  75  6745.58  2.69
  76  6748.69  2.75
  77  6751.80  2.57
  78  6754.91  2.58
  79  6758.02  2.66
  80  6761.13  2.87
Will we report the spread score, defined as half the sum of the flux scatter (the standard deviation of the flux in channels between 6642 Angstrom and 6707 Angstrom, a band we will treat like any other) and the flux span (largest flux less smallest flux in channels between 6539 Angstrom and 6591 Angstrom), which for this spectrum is 1.7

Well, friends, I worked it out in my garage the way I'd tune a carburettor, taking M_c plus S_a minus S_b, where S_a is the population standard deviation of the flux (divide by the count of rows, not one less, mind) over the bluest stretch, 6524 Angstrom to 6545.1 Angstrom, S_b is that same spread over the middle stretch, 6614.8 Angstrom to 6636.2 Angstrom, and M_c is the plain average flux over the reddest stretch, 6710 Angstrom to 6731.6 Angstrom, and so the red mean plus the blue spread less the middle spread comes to 3.4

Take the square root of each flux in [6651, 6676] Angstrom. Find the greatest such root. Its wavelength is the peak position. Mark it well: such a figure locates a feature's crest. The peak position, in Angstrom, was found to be 6656.09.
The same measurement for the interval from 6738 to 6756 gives 6739.37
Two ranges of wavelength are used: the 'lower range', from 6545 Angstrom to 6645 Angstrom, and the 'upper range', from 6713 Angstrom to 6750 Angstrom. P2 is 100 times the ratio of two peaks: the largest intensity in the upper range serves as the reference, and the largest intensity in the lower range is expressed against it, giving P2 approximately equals 182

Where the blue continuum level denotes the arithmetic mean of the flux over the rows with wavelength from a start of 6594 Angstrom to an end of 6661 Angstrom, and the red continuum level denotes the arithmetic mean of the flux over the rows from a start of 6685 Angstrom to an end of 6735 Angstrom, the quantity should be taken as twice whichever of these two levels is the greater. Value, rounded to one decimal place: 6.1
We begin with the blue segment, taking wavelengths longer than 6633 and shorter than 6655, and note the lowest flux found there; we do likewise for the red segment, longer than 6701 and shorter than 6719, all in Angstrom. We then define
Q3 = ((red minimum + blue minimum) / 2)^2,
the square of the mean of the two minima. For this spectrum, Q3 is 7.7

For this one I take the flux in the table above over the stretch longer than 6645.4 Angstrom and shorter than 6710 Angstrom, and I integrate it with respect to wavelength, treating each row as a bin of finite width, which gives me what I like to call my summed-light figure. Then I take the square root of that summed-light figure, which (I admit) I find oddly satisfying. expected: 13.6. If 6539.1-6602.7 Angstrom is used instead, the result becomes 16.2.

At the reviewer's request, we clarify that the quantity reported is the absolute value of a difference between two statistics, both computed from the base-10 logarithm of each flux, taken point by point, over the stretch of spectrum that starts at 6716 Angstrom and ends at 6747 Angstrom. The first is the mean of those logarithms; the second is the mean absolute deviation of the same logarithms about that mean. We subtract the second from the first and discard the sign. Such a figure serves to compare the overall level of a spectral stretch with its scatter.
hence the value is 0.463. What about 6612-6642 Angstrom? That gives 0.462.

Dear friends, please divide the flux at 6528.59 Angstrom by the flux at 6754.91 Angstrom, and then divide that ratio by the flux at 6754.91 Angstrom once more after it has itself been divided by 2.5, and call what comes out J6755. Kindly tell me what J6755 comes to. 1.31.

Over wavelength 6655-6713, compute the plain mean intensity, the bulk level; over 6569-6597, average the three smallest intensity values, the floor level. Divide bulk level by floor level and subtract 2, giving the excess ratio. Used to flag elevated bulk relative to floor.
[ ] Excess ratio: -1.12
